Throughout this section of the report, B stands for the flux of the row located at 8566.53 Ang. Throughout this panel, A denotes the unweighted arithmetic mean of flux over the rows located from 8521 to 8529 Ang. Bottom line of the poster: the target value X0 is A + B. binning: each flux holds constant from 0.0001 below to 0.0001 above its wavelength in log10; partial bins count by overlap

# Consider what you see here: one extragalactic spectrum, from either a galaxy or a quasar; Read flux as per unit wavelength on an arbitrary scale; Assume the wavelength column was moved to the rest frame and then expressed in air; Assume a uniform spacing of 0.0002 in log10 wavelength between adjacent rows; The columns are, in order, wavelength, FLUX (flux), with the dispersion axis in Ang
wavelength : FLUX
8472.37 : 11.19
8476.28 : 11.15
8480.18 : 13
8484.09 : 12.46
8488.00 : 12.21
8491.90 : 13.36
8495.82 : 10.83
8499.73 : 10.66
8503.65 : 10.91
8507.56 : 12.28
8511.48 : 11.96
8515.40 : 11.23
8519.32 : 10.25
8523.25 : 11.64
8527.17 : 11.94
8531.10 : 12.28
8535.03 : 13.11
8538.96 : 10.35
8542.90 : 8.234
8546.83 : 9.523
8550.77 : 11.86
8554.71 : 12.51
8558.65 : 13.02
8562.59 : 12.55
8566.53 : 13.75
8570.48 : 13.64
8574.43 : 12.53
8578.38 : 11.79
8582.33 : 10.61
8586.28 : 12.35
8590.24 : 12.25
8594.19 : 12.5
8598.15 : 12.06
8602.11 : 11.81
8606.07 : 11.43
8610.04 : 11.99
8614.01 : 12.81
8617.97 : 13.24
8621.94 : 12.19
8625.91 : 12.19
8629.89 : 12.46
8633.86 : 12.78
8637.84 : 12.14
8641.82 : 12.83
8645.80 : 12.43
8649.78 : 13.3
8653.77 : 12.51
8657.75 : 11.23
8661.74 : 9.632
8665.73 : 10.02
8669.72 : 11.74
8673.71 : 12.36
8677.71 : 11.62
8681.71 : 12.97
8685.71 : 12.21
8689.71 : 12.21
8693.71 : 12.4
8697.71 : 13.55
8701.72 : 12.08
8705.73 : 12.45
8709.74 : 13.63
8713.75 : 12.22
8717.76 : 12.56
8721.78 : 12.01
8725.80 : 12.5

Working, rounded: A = 11.8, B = 13.75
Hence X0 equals 25.5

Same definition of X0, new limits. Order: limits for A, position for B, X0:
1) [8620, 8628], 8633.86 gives 25.0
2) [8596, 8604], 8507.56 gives 24.2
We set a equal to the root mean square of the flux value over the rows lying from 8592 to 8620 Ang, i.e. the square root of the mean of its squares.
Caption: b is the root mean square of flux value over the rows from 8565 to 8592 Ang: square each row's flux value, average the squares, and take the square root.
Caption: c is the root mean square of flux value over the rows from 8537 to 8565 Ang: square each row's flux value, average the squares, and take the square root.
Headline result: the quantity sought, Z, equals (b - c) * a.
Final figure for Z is 15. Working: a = 12.3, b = 12.5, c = 11.3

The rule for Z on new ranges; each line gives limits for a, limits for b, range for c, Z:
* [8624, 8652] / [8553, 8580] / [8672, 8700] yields 4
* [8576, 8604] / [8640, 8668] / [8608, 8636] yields -9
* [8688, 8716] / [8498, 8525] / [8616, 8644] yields -16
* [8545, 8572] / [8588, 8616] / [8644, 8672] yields 6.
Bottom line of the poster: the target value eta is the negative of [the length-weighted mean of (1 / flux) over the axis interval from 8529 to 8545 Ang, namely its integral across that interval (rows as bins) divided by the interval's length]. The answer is -0.0939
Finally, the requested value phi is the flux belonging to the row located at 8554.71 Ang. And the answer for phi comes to 12.51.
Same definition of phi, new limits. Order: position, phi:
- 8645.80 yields 12.43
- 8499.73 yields 10.66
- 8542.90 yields 8.234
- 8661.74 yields 9.632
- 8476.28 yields 11.15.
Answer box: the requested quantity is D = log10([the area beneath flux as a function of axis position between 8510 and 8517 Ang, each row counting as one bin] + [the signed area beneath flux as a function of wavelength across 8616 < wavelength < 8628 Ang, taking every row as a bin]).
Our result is 2.36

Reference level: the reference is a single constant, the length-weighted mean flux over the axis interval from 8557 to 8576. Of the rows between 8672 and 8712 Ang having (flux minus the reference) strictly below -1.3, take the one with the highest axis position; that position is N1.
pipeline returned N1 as 8677.71 Ang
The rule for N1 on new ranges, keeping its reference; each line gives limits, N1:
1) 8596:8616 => 8606.07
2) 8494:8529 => 8523.25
